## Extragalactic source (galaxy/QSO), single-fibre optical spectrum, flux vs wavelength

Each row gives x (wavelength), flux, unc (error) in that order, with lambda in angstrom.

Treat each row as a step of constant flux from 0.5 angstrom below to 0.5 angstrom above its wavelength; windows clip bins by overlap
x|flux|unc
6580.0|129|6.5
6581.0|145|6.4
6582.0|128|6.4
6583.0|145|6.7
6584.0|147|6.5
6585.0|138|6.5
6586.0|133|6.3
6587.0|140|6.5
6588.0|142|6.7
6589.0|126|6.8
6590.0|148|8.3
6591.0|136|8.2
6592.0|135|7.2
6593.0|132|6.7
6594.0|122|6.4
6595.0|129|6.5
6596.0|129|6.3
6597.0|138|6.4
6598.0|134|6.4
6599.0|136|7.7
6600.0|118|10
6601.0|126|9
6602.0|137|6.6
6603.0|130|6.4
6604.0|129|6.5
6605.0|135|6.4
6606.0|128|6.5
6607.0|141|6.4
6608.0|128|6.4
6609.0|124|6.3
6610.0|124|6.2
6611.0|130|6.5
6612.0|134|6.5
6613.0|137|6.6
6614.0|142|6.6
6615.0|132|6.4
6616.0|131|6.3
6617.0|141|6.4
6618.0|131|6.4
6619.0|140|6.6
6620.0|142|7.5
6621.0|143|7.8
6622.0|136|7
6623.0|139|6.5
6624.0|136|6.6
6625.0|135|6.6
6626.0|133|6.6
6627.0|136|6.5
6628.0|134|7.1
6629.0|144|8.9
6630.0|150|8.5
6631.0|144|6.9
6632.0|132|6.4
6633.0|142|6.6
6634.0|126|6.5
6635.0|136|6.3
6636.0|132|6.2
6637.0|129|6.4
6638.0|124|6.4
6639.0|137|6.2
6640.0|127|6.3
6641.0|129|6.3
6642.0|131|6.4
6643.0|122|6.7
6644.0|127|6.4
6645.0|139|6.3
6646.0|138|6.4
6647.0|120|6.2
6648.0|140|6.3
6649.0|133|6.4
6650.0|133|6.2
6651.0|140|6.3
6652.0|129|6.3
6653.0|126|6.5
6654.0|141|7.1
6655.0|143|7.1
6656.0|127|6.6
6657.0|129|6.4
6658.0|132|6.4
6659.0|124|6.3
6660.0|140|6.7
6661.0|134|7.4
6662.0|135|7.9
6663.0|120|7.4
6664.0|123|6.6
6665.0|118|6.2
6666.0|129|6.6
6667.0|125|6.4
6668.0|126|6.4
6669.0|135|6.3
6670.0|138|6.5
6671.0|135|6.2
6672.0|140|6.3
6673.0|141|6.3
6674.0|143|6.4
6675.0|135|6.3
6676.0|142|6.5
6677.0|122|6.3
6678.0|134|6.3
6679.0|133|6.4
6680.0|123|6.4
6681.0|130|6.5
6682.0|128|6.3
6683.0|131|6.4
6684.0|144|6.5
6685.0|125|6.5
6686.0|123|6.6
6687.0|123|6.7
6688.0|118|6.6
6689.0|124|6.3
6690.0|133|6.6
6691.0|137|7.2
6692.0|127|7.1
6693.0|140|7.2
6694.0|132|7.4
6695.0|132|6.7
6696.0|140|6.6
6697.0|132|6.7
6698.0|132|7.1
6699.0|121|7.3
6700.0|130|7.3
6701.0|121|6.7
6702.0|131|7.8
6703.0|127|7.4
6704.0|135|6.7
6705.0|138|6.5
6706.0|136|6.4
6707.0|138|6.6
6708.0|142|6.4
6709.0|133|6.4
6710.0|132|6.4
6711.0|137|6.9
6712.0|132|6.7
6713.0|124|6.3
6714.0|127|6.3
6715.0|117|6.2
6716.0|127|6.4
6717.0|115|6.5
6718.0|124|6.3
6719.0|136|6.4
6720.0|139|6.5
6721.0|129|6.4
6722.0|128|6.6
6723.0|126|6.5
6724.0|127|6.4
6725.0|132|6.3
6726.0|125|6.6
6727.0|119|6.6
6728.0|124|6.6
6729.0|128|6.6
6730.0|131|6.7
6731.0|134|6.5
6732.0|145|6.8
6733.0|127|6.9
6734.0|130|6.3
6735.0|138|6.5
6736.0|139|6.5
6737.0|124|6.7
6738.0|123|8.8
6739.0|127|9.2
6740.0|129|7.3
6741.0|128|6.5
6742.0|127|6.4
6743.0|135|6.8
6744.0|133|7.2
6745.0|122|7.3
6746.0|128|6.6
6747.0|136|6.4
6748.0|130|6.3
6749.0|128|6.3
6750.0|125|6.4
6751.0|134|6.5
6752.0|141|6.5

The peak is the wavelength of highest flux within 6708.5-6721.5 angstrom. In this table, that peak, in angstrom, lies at 6720.0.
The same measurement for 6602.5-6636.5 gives 6630.0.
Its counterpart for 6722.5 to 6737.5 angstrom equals 6732.0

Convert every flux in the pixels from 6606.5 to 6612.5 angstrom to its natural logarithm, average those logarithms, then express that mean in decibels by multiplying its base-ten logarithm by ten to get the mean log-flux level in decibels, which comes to 6.87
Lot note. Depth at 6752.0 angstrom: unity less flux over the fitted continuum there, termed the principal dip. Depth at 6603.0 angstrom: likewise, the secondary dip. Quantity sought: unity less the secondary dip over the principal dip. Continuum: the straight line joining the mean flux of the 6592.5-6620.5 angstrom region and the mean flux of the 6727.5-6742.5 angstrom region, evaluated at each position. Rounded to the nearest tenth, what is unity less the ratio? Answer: 1.2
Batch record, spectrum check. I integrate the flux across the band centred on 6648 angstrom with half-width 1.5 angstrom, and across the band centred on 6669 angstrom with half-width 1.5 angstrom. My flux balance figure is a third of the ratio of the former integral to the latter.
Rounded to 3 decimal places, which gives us 0.328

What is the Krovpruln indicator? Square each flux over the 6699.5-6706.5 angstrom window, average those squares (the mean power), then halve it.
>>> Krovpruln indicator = 8614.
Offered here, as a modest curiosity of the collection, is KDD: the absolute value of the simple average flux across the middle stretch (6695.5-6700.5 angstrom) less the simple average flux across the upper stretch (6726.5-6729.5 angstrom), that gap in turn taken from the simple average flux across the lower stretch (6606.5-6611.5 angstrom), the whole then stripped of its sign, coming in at 122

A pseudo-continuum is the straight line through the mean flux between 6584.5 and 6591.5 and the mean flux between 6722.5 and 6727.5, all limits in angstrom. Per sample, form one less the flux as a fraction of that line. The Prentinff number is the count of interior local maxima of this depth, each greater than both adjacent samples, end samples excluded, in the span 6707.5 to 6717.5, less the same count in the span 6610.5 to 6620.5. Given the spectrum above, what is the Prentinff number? 1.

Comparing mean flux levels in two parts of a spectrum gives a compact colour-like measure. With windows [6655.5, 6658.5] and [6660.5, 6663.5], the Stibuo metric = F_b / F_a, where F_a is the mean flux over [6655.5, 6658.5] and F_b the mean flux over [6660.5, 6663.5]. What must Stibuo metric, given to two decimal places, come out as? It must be 1.00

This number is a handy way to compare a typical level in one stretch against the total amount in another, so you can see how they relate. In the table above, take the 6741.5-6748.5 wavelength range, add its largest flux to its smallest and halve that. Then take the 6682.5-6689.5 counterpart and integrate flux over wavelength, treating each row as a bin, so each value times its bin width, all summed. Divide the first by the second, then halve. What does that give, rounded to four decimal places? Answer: 0.0726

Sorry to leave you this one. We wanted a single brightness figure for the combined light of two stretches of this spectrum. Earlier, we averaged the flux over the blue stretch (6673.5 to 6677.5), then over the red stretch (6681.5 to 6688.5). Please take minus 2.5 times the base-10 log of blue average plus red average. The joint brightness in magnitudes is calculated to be -6.05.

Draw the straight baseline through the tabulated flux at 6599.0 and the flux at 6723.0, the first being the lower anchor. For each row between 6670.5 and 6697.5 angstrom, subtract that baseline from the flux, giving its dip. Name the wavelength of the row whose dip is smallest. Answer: 6688.0 angstrom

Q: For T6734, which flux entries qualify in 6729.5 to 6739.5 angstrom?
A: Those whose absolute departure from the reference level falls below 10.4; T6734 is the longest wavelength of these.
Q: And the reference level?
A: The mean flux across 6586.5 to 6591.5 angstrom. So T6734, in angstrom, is 6736.0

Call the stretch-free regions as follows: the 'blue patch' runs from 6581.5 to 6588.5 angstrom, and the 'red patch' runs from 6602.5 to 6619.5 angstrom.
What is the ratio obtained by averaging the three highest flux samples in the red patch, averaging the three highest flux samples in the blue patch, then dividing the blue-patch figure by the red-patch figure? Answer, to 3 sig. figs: 1.02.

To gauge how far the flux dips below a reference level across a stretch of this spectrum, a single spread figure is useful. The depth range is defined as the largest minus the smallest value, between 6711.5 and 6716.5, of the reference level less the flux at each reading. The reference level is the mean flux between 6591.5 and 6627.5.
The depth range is 15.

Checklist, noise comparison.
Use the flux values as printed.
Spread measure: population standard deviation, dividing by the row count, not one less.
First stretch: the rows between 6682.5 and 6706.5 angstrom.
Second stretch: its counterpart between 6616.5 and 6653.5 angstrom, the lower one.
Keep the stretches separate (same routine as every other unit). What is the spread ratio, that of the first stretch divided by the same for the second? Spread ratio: 0.99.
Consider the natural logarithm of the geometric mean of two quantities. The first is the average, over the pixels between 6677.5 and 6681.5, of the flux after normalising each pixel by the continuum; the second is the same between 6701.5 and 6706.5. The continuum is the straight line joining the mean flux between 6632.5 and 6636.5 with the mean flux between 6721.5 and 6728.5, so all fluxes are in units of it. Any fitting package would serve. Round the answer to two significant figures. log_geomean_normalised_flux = 0.022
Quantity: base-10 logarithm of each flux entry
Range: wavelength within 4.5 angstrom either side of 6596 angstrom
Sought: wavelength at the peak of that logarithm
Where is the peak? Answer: 6597.0 angstrom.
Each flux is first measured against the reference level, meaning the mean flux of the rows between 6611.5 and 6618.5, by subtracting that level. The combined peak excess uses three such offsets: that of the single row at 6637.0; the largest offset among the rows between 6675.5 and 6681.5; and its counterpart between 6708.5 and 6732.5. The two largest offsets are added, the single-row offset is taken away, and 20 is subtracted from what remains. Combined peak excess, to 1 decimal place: 2.6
